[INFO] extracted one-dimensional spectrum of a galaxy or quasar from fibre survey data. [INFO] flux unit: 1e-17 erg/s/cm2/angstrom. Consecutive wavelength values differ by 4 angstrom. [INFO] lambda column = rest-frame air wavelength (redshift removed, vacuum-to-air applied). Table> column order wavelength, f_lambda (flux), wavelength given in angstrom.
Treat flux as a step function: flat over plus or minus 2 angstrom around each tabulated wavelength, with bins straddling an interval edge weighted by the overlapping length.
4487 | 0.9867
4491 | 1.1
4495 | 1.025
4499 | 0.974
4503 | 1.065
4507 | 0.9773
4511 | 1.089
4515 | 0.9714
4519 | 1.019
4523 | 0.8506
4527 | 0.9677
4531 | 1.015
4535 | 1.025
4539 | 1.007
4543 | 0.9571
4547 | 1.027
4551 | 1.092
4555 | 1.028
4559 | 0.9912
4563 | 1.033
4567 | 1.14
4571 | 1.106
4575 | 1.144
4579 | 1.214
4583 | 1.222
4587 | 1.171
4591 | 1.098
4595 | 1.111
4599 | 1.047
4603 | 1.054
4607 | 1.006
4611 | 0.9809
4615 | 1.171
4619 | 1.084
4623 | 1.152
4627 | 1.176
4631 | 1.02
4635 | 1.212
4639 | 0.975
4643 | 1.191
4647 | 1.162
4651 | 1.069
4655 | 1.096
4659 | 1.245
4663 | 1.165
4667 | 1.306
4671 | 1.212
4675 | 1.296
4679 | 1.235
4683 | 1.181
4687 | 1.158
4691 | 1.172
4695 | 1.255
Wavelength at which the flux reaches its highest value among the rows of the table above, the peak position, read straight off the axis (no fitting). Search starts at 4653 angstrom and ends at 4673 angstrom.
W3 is 4667 angstrom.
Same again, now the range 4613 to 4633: 4627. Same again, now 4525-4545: 4535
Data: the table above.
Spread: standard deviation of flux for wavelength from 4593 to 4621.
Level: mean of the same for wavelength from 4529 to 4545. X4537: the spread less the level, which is -0.94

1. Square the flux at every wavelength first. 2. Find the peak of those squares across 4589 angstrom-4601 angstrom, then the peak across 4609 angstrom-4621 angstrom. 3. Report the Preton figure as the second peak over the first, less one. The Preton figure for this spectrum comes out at 0.11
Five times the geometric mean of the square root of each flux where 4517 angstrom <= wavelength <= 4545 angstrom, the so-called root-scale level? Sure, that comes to 4.94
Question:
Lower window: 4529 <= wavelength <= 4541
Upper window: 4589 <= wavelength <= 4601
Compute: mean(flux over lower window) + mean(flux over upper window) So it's 2.10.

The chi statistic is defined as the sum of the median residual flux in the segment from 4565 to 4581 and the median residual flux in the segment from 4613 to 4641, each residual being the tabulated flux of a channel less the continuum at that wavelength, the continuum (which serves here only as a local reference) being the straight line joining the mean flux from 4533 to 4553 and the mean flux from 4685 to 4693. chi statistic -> 0.14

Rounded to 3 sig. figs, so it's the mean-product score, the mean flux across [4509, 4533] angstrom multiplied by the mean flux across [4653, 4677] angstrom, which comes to 1.20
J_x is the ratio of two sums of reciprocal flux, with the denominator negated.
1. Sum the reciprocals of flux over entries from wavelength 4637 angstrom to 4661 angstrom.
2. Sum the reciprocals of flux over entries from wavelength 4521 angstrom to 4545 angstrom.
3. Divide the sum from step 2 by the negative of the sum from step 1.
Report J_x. -1.15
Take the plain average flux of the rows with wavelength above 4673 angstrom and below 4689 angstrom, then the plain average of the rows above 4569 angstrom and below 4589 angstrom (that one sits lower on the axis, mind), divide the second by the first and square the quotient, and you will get 0.93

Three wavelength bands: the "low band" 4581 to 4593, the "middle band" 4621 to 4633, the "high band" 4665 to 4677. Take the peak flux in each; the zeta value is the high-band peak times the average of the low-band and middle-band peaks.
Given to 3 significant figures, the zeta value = 1.57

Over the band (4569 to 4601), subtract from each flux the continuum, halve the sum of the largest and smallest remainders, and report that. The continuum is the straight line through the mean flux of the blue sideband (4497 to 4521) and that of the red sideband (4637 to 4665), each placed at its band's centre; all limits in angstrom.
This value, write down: 0.053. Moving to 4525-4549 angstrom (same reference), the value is -0.049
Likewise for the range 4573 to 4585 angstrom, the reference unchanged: 0.111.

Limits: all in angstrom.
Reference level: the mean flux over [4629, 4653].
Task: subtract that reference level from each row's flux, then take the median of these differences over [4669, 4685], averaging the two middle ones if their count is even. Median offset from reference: 0.12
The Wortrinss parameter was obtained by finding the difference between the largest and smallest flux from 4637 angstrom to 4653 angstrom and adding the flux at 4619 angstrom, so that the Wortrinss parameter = 1.300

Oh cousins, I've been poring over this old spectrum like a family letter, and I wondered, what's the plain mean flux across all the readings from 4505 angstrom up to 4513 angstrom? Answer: 1.03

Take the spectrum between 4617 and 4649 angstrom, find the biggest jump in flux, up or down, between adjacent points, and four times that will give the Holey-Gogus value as 0.95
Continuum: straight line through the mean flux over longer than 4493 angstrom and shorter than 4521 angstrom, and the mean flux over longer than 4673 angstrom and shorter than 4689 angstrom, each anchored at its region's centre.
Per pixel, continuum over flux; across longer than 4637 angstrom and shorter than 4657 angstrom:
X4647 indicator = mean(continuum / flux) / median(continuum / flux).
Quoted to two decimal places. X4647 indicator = 0.99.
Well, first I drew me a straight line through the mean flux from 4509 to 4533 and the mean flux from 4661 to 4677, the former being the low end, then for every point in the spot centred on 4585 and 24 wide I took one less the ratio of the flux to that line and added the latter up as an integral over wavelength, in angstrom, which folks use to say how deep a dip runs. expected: -1.4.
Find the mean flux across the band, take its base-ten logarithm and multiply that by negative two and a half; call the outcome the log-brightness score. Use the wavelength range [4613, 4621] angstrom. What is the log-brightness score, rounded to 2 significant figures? -0.13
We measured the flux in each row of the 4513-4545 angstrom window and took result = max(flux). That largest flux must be 1.025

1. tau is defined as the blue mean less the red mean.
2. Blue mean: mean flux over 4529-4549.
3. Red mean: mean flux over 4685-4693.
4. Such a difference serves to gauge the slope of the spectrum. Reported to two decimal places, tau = -0.16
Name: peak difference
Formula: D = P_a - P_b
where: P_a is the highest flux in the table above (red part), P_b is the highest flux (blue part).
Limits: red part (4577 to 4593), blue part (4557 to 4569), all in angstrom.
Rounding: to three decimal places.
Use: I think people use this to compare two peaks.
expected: 0.082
